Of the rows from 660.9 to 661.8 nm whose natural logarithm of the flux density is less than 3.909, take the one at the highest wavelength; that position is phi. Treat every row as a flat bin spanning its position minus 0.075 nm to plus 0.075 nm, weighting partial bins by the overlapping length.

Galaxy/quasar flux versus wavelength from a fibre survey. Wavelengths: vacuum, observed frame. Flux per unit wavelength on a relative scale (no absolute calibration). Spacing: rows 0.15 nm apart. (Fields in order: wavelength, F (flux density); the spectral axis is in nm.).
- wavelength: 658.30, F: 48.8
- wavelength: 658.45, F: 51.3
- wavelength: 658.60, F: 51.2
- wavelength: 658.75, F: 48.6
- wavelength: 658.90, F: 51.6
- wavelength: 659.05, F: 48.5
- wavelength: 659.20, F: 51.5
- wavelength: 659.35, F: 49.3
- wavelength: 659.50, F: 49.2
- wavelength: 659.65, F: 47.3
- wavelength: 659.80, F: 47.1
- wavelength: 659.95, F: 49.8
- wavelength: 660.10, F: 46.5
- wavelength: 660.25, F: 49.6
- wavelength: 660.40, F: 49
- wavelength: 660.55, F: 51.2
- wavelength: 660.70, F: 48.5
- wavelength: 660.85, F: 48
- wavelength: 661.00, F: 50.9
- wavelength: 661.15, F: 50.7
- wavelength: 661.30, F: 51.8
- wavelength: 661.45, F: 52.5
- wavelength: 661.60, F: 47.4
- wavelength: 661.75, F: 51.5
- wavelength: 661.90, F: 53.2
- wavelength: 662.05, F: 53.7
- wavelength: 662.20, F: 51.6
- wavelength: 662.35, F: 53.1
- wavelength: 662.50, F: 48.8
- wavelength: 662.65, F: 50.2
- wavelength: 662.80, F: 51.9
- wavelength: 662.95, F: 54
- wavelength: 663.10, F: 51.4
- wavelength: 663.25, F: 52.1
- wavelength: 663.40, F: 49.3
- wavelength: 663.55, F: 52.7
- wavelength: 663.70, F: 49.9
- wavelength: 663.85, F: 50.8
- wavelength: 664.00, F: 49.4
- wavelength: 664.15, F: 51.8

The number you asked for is 661.60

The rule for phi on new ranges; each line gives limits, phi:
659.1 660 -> 659.95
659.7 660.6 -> 660.40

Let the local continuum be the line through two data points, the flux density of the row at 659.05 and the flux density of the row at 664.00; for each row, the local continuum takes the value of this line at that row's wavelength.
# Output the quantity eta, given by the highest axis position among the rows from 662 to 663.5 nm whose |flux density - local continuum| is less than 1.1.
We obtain 663.40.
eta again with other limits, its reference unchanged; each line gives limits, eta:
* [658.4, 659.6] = 659.50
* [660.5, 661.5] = 660.85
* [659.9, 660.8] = 660.70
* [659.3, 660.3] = 660.25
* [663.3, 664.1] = 664.00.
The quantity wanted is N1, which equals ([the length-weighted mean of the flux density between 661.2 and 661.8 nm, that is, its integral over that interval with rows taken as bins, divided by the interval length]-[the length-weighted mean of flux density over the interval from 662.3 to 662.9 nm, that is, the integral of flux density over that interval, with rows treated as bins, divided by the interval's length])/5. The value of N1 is -0.1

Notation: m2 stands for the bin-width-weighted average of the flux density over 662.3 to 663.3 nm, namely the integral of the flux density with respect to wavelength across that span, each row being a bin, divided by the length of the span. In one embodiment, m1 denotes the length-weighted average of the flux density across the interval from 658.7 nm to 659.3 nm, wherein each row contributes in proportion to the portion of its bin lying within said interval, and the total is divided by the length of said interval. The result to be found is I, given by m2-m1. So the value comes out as 2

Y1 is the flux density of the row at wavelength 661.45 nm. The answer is 52.5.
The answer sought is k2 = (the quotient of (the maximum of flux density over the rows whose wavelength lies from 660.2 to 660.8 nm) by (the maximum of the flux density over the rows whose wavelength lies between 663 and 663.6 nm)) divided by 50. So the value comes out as 0.0194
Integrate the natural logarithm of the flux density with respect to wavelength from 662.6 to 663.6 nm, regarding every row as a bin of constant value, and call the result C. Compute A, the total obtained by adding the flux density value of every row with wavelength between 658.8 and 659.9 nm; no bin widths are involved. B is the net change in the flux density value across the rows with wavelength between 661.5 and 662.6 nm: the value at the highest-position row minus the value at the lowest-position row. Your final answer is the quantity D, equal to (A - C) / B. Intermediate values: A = 344.5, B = 1.4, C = 3.94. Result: 243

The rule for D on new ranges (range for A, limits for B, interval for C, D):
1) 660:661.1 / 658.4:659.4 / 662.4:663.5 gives -170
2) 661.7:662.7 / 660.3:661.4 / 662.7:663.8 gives 128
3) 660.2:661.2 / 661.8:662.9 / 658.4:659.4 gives -265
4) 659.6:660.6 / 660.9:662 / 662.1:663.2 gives 146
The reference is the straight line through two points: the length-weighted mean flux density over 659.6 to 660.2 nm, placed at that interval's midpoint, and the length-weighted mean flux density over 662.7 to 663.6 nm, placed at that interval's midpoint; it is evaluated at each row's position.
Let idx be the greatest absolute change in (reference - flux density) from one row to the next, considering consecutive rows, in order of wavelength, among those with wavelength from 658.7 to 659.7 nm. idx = 3.29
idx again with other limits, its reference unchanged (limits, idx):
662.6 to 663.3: 2.79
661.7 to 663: 4.49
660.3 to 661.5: 2.89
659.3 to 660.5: 3.49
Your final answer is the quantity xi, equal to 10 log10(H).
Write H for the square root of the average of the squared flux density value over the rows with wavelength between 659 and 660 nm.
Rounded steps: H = 49.0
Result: 16.9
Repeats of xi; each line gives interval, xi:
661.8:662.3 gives 17.2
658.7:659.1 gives 17.0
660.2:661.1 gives 17.0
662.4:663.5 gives 17.1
